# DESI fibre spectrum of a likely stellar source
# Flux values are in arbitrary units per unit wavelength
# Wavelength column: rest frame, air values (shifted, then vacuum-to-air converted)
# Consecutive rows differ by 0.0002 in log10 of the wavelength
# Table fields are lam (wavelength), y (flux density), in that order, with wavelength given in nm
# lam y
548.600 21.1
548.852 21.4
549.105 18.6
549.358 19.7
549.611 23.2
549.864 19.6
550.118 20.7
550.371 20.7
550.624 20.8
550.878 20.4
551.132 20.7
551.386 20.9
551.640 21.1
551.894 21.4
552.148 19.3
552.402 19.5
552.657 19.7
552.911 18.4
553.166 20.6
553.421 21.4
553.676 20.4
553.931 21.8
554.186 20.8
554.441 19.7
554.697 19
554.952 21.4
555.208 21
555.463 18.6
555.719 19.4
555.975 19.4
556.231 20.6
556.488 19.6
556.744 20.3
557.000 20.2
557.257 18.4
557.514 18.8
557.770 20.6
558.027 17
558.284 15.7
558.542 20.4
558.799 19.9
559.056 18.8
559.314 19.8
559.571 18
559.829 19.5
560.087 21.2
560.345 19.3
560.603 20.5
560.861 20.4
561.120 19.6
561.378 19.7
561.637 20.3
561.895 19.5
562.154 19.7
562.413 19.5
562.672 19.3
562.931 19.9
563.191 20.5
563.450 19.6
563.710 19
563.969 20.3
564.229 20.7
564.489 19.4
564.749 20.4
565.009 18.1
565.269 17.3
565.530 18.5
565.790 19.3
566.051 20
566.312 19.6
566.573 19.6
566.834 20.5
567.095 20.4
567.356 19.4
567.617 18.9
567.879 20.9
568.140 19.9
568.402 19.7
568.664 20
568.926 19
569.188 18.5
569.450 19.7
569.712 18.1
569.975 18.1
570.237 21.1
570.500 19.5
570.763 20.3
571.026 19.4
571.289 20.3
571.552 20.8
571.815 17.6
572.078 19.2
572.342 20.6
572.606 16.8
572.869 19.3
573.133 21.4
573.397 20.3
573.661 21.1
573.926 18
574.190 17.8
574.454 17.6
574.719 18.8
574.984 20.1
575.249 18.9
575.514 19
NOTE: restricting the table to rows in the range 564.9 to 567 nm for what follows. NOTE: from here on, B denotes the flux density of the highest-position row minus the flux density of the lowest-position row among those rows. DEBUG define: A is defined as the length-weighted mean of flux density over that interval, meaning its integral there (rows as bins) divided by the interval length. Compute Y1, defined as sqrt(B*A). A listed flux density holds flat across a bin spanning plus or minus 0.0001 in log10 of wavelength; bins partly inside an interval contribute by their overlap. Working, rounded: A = 19.1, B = 2.4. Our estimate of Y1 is 6.8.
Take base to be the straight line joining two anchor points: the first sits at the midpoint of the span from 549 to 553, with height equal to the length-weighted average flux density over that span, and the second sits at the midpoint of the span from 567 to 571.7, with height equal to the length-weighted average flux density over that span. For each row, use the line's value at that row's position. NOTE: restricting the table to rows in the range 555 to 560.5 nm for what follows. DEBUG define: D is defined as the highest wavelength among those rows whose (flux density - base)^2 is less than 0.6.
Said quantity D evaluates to 560.345 nm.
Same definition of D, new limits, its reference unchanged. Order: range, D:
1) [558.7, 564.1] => 563.969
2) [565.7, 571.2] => 571.026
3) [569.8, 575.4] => 575.249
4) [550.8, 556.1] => 555.975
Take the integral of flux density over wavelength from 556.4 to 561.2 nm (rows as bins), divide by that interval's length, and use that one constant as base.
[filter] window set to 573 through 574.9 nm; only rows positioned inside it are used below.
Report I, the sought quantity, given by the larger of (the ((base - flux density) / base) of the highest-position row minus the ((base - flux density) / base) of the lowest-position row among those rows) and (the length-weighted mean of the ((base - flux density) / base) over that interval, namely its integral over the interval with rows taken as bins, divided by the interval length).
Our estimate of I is 0.13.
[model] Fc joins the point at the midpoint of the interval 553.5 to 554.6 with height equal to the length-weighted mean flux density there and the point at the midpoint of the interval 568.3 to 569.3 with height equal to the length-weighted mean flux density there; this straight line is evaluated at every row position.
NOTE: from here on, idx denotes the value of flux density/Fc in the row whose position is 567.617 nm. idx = 0.974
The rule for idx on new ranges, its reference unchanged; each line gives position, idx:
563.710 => 0.961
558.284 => 0.775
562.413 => 0.981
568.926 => 0.985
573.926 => 0.956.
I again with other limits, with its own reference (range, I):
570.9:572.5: -0.01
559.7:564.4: -0.03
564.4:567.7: 0.03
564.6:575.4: 0.08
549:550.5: -0.06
